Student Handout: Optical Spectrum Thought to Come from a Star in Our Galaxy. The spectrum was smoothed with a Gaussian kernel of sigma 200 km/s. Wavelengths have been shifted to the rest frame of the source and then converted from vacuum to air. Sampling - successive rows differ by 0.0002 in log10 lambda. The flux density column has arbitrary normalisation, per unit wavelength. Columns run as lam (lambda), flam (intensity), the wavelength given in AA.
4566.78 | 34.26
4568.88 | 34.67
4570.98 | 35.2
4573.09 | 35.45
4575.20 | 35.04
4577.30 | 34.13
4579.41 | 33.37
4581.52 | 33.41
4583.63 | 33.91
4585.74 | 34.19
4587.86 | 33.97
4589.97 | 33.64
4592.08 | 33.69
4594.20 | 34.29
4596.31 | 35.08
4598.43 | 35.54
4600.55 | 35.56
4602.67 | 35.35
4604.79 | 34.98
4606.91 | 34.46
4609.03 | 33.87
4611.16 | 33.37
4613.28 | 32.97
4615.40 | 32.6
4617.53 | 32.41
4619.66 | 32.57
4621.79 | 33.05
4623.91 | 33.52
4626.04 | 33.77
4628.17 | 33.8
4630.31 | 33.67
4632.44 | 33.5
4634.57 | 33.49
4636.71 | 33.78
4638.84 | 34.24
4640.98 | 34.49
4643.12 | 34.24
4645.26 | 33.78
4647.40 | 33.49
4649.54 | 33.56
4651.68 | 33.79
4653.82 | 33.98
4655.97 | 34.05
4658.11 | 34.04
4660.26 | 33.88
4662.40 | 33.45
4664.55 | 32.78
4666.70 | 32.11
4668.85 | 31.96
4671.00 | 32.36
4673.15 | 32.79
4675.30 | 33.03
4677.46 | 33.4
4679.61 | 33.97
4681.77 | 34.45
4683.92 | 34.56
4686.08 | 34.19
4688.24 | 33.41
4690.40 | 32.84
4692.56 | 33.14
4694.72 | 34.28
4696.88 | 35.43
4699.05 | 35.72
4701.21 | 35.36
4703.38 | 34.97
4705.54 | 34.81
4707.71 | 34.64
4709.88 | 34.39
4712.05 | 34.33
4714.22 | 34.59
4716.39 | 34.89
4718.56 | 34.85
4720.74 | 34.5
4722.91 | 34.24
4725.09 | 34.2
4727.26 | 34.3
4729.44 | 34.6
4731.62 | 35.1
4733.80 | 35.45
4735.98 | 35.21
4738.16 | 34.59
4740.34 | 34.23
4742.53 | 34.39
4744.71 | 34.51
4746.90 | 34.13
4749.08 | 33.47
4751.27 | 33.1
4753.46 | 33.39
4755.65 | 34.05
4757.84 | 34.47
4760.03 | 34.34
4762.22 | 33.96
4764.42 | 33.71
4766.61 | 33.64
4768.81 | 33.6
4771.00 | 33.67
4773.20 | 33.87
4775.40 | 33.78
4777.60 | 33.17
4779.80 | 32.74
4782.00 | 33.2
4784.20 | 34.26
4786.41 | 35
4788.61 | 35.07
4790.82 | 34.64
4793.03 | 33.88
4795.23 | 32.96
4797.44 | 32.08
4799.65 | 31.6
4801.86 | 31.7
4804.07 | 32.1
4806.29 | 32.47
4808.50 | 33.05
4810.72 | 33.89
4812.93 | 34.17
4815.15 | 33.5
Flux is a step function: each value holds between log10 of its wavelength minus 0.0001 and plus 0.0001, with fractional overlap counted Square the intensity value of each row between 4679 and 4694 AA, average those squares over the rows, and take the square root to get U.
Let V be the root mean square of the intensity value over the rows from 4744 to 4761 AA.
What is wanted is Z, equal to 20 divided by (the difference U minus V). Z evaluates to -147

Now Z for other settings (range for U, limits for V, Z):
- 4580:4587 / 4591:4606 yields -18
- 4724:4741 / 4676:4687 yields 34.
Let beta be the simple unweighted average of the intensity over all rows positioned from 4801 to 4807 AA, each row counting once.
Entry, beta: 32.1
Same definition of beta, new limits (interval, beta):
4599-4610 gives 34.8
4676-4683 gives 33.9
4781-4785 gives 33.7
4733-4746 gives 34.7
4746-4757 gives 33.6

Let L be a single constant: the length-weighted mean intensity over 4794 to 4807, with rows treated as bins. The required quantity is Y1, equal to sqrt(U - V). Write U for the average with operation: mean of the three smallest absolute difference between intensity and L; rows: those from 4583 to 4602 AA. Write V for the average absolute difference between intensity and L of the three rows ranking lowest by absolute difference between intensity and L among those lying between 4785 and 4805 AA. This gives 1.2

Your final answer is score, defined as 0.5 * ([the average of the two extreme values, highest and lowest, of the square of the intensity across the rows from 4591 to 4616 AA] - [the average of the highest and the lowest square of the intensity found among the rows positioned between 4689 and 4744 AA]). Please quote -7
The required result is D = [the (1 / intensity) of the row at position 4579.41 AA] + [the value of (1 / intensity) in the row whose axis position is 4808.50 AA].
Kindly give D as 0.0602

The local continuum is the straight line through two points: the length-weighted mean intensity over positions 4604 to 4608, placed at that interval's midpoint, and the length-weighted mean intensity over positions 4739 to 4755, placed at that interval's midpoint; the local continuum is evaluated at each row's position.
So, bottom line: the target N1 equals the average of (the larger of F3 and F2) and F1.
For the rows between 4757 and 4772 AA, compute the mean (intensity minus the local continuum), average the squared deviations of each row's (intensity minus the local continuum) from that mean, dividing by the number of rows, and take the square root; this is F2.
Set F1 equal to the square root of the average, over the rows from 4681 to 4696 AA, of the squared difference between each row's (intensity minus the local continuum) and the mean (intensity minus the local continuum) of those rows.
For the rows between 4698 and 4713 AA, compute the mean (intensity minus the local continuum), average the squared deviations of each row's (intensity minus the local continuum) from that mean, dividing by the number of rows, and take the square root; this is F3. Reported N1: 0.54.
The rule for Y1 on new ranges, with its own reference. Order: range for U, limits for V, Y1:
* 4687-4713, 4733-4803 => 0.8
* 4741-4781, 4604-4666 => 0.7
